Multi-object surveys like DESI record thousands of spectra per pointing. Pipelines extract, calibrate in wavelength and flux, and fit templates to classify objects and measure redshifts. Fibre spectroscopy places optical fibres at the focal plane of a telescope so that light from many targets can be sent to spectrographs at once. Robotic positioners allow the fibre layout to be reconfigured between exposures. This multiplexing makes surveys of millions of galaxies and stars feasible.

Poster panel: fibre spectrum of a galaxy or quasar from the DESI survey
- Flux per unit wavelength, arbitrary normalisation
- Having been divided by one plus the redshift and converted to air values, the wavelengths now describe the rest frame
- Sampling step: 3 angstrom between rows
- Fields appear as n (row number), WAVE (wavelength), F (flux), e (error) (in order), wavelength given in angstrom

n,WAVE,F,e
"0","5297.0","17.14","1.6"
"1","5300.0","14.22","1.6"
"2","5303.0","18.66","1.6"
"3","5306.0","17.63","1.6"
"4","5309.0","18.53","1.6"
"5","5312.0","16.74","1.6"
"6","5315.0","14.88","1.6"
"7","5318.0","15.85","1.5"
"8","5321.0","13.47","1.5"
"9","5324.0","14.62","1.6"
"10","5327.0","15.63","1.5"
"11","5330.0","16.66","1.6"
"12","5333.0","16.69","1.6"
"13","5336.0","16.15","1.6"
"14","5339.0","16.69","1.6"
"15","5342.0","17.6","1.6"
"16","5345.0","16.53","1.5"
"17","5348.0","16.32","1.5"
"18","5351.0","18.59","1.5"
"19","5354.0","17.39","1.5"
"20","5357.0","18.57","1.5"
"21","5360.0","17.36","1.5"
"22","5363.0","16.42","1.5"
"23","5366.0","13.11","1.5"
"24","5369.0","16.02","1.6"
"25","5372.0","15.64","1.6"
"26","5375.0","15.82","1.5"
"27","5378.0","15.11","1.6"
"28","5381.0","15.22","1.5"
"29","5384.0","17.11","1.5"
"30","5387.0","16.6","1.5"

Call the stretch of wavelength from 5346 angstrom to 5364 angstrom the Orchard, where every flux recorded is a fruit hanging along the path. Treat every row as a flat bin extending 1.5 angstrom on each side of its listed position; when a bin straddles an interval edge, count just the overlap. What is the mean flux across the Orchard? 17.4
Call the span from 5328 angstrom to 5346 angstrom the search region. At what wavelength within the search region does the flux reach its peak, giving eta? 5342.0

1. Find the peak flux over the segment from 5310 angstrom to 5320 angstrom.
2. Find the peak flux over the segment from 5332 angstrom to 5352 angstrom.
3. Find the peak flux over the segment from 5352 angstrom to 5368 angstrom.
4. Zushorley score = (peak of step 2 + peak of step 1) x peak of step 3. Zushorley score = 656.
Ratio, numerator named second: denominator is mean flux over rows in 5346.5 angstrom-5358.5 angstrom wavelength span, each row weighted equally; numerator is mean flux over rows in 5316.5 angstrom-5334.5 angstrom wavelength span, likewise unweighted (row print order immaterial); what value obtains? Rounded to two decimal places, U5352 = 0.87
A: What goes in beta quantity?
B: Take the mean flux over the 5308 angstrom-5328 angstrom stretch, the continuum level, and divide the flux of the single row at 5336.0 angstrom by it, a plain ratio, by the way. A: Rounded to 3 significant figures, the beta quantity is 1.03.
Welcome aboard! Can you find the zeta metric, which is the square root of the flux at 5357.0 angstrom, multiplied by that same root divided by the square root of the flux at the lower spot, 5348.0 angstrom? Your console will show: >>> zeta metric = 4.6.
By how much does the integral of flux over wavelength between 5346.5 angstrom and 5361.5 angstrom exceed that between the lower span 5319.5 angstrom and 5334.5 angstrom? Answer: 33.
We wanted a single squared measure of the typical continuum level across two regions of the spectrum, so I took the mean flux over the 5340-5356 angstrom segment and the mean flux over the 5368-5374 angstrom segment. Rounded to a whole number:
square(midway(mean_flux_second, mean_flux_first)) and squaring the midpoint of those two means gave 274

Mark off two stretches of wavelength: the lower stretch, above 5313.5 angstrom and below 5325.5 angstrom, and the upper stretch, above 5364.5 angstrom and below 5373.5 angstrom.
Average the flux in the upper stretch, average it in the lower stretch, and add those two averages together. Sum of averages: 29.6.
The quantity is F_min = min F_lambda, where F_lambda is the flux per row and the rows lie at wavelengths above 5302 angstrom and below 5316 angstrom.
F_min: 14.88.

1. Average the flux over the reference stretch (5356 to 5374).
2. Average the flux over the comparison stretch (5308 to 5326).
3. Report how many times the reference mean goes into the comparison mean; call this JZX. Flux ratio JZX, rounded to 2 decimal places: 0.97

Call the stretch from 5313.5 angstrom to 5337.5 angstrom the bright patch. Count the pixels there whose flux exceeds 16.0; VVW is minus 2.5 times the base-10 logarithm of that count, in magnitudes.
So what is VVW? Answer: -1.2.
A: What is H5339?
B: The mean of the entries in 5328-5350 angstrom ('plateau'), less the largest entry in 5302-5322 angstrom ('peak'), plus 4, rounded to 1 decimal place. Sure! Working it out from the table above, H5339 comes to 2.0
